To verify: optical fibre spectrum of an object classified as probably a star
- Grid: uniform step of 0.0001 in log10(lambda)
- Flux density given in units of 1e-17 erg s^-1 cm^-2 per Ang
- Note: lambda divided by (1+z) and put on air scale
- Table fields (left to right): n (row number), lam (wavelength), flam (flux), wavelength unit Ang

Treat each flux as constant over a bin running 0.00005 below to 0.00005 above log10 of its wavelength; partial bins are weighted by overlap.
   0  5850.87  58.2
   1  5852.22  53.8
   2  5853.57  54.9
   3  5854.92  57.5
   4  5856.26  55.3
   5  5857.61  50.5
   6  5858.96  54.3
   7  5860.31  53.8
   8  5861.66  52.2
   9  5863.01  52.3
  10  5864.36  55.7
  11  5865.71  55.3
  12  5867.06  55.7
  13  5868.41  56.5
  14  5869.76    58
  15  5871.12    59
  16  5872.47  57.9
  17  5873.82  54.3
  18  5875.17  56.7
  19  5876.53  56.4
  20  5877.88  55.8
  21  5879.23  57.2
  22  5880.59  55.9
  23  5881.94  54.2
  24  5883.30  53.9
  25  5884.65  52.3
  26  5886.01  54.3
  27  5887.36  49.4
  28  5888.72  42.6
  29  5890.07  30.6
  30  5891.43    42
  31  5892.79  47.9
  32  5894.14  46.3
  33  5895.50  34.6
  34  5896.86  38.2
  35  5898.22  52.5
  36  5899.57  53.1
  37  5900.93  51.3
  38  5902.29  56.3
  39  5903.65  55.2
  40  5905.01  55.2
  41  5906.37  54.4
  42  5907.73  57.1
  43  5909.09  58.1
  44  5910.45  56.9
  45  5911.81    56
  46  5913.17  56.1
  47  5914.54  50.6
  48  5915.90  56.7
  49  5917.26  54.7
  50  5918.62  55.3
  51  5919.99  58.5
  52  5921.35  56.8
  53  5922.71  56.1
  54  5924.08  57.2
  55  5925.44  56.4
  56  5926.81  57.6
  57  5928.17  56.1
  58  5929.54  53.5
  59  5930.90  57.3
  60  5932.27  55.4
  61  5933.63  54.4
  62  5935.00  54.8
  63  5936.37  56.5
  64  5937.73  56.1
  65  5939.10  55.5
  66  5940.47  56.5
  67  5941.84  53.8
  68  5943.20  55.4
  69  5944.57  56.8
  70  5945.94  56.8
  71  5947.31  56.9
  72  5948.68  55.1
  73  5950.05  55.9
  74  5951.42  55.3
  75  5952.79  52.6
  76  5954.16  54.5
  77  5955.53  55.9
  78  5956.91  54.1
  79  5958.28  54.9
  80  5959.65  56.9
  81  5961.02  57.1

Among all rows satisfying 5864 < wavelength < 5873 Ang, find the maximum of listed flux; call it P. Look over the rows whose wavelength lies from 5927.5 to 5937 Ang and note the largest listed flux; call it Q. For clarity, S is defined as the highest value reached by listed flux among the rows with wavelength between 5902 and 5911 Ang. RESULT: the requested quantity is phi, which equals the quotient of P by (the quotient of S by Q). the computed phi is 58.2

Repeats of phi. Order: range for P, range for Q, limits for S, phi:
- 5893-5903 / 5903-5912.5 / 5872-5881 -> 56.5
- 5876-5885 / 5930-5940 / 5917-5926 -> 56.0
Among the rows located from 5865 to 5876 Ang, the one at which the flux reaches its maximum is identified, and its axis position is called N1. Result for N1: 5871.12 Ang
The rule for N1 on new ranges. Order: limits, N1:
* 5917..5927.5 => 5919.99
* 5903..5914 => 5909.09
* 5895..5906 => 5902.29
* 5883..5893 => 5886.01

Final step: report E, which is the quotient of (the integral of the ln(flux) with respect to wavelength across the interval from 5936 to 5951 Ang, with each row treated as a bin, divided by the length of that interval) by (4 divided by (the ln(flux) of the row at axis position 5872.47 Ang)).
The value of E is 4.08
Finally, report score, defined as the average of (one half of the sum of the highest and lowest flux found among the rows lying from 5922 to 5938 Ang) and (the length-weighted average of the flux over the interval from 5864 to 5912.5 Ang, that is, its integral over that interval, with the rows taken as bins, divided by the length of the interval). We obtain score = 54.0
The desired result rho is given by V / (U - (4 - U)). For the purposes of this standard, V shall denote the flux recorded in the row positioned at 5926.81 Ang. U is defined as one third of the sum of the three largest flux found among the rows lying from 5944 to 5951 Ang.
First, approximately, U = 56.8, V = 57.6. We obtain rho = 0.53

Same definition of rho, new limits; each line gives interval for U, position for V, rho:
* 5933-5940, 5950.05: 0.52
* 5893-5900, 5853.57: 0.56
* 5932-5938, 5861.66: 0.48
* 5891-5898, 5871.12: 0.68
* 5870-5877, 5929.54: 0.48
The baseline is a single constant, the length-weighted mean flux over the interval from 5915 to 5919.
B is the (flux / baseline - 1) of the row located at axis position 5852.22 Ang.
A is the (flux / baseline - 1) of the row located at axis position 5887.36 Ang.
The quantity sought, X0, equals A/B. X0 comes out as 3.7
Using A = -0.11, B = -0.029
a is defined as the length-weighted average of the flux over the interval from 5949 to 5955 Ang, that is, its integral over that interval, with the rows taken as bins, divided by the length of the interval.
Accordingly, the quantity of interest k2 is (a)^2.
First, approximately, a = 54.7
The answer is 2988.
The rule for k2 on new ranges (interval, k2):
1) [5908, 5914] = 3205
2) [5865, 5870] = 3166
